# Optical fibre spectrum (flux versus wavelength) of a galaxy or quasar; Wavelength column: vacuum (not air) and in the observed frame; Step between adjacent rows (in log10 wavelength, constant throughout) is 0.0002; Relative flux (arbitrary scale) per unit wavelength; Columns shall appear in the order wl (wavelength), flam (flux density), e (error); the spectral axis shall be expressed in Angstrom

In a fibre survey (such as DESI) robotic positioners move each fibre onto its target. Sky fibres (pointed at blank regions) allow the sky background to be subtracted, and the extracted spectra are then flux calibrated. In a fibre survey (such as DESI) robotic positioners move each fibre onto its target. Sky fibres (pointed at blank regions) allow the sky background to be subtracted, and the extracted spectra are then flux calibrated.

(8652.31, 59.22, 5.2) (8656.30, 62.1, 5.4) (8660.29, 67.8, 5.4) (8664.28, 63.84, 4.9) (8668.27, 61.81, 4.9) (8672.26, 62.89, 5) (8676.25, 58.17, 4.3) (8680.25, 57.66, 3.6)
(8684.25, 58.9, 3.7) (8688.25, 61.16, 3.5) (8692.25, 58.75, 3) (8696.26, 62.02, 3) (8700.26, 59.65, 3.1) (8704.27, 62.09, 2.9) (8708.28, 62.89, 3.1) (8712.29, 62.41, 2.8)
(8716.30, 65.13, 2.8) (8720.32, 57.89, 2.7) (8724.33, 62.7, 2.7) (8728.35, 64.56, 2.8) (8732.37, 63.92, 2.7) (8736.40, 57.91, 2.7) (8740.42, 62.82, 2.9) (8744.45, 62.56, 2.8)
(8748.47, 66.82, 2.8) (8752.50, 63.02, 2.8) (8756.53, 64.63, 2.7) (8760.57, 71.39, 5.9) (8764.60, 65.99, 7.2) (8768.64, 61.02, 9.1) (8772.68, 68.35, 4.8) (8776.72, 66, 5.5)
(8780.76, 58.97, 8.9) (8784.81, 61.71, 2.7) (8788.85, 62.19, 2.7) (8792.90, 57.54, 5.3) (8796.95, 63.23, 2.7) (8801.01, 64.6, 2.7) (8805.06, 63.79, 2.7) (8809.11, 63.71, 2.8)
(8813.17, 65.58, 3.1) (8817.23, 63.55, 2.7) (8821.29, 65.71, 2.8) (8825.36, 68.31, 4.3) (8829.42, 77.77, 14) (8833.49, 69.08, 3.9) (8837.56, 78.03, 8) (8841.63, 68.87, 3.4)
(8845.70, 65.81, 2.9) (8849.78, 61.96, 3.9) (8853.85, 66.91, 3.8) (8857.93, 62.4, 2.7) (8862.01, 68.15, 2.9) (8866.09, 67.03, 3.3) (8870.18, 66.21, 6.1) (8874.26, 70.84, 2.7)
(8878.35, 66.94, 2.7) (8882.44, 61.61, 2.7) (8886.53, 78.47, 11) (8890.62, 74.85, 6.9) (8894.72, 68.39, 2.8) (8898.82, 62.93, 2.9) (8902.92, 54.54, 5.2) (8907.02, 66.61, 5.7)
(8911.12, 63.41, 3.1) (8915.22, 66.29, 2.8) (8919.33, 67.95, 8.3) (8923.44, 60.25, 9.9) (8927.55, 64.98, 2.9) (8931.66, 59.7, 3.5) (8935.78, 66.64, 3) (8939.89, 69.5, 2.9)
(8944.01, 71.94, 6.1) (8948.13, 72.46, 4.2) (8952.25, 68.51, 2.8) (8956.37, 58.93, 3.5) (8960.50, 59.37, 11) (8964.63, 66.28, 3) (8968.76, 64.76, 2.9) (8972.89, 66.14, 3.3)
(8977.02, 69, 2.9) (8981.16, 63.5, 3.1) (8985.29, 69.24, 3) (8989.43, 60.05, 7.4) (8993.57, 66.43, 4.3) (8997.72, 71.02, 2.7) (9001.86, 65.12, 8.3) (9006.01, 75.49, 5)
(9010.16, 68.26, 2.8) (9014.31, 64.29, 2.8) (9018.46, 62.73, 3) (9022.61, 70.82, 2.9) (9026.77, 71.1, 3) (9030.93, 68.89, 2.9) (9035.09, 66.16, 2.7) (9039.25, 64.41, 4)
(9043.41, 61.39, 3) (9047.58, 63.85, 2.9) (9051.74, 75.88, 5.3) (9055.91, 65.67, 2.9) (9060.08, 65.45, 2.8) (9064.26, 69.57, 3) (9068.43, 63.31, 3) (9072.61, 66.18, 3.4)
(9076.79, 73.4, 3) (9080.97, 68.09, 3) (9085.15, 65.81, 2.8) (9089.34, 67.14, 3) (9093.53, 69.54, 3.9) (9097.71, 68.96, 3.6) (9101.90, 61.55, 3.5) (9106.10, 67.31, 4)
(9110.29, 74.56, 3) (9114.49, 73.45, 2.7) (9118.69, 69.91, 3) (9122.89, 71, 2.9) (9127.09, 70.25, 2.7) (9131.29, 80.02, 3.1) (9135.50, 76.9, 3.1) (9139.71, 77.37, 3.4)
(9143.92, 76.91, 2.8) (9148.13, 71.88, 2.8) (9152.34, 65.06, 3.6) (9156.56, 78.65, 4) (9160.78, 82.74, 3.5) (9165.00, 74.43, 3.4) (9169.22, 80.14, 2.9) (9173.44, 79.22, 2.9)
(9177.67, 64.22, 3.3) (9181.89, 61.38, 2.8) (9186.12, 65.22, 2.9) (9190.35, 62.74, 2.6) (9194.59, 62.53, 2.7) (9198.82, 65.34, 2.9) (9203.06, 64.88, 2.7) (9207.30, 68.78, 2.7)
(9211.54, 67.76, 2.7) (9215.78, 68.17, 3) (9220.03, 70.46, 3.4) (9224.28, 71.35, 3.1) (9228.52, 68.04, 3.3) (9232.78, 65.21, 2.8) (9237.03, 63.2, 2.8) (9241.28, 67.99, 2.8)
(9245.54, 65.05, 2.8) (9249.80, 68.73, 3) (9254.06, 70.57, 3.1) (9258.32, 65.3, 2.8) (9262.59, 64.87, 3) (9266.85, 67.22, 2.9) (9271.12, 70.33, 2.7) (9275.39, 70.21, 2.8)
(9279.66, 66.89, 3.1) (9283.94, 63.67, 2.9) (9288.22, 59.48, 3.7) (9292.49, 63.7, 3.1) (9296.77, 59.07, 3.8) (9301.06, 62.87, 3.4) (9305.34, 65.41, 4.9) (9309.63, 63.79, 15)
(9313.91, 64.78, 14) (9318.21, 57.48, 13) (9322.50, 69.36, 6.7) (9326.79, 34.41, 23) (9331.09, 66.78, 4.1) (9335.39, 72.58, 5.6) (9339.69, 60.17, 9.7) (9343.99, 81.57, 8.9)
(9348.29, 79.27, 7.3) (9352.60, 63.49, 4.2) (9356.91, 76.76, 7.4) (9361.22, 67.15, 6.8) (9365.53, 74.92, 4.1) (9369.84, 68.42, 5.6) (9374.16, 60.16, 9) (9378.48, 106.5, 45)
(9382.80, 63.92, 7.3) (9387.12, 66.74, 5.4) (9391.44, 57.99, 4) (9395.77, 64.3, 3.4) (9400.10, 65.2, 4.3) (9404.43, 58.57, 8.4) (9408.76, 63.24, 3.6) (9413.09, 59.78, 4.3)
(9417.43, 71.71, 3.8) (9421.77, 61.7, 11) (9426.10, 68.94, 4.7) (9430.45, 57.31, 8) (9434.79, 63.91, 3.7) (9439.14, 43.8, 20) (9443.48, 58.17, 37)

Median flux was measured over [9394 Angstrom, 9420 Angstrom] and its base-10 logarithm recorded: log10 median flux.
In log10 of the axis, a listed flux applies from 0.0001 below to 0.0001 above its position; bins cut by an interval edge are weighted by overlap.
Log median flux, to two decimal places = 1.80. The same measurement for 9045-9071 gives 1.82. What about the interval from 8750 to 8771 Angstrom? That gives 1.81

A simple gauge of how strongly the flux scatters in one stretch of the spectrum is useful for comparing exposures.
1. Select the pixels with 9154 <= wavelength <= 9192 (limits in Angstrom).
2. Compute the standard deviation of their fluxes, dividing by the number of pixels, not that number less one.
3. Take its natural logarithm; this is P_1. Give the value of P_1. 2.1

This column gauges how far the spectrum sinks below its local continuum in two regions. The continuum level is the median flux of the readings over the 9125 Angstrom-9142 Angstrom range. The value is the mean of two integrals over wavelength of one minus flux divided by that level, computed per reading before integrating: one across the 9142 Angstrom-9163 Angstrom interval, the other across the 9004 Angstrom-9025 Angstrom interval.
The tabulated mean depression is 1.5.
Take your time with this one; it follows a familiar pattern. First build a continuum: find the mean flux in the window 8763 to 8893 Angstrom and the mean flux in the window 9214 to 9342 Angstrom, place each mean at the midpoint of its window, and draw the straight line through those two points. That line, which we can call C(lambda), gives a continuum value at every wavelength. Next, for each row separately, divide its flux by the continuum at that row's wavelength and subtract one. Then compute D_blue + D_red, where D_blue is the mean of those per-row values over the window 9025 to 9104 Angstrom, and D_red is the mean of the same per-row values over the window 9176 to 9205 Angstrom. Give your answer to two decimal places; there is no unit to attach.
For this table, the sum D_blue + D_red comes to 0.00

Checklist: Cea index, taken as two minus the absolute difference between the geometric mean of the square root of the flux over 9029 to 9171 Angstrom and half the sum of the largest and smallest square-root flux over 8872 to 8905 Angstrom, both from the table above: 1.74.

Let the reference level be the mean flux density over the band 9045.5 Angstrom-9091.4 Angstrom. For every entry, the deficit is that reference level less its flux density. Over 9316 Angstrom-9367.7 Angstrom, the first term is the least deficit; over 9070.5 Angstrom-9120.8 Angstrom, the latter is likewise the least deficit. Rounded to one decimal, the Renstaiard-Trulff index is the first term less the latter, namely -7.0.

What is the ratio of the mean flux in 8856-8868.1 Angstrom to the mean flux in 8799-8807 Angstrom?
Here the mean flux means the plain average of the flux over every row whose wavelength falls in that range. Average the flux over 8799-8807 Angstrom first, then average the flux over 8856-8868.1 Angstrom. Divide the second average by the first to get 1.03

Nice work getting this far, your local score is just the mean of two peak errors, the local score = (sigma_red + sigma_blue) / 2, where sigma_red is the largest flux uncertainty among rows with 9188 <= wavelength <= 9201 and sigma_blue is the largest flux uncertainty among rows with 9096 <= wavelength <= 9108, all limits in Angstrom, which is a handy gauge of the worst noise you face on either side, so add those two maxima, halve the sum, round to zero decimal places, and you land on 3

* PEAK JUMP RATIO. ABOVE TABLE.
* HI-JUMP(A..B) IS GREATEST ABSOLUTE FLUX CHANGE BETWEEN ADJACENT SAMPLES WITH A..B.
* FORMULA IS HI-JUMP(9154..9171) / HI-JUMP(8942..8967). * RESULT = 0.87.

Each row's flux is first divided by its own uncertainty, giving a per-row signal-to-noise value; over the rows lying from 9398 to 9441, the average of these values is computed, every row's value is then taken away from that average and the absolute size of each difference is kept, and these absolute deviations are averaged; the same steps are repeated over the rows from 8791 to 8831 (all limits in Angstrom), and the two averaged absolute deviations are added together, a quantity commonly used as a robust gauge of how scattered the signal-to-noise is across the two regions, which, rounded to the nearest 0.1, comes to 10.4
